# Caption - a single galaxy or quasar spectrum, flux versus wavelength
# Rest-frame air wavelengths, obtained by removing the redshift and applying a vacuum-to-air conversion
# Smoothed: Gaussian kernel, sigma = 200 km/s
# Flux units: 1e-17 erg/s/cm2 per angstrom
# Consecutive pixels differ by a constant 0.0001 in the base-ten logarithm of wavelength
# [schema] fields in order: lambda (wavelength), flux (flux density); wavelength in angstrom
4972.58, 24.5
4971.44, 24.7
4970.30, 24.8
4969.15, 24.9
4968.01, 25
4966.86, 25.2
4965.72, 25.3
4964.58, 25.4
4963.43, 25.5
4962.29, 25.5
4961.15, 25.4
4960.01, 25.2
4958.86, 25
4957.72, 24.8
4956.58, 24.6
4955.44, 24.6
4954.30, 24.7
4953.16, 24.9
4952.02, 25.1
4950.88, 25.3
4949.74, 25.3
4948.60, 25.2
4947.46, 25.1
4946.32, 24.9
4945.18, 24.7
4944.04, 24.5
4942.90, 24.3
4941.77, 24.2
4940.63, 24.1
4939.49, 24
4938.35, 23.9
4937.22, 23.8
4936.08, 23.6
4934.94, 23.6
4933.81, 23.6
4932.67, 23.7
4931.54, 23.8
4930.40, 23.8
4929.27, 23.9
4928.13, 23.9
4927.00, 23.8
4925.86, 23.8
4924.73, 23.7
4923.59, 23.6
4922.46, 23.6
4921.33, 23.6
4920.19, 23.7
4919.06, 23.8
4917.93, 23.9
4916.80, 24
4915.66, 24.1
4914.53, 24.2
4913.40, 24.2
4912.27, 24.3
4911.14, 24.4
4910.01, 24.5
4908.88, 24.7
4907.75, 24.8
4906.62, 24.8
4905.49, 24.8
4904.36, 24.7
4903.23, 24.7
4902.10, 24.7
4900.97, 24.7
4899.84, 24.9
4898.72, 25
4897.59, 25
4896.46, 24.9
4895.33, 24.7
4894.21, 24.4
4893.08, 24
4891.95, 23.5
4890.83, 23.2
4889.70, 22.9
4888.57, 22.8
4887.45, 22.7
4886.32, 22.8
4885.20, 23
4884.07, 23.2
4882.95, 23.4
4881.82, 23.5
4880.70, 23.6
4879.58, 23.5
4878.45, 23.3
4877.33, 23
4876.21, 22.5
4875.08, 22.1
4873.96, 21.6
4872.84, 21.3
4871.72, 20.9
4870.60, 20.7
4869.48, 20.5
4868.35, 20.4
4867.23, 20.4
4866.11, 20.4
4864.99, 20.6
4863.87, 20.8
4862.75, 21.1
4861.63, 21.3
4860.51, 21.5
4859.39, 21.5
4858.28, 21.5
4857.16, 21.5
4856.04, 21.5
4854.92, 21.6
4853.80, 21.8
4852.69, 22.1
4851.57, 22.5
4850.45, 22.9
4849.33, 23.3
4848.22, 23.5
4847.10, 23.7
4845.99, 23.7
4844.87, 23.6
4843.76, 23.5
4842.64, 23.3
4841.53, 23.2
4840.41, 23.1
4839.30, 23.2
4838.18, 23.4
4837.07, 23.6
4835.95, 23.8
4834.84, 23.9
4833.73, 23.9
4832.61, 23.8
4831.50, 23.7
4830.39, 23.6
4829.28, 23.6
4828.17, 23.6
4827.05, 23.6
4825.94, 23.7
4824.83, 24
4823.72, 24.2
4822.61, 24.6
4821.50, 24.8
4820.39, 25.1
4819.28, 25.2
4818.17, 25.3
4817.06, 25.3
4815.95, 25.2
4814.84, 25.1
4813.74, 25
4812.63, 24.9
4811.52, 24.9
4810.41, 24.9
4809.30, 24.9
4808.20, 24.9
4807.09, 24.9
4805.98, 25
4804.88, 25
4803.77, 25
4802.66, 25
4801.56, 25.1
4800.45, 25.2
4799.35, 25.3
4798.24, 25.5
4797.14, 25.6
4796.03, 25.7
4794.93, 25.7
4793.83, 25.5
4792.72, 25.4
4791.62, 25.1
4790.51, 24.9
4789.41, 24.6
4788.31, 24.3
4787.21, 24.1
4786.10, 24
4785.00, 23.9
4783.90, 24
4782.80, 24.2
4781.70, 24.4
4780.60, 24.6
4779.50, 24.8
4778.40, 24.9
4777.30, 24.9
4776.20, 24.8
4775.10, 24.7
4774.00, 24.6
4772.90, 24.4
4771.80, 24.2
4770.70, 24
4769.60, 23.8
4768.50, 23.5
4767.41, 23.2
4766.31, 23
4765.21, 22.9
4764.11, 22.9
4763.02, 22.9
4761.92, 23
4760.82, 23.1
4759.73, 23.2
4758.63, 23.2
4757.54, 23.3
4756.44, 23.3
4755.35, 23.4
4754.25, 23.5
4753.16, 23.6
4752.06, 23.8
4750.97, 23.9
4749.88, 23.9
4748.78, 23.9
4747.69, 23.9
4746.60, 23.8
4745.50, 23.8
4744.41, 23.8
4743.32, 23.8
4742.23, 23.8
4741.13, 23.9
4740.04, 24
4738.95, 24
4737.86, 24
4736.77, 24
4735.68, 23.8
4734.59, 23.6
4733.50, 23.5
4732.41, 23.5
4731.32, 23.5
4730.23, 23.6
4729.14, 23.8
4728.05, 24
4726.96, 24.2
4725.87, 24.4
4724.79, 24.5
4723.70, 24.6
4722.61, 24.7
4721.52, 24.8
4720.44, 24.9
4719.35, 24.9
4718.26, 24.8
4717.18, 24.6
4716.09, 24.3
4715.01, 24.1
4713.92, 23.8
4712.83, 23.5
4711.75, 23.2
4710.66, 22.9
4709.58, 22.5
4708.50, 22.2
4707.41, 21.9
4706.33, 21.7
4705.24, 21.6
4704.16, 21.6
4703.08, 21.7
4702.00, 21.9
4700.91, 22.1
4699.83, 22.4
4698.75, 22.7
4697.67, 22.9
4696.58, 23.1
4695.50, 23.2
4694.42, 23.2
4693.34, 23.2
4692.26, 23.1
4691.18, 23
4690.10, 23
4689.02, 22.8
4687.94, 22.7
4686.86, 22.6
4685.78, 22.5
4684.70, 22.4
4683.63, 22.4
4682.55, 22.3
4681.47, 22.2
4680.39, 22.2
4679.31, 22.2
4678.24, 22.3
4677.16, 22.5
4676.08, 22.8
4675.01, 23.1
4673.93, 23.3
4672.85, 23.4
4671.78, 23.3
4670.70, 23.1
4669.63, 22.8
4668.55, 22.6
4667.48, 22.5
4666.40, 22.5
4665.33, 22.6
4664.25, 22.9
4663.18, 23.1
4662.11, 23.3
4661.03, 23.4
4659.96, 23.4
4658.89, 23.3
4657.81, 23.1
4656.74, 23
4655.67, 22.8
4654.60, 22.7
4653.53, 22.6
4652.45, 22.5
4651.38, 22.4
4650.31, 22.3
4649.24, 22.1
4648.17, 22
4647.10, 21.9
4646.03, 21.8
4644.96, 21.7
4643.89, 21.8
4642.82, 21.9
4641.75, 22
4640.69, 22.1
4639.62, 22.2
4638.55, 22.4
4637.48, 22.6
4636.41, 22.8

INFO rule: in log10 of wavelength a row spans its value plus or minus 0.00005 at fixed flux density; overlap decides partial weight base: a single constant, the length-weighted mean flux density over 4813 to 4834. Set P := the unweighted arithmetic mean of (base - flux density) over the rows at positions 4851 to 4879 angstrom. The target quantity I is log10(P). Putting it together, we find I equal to 0.5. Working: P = 2.9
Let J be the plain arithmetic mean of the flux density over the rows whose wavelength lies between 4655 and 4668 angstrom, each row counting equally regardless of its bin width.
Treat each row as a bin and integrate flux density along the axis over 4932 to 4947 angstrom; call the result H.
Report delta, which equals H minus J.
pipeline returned 338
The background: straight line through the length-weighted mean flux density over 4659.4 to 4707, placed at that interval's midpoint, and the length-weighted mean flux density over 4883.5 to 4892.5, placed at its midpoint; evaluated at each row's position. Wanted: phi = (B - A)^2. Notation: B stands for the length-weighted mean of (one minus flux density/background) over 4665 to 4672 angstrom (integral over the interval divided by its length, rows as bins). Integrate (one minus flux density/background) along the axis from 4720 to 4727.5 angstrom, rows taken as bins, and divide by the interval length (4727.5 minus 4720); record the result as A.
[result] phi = 0.0058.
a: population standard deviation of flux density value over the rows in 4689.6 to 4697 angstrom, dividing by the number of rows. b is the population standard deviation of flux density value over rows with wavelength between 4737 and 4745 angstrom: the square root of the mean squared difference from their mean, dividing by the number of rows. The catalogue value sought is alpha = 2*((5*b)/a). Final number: 11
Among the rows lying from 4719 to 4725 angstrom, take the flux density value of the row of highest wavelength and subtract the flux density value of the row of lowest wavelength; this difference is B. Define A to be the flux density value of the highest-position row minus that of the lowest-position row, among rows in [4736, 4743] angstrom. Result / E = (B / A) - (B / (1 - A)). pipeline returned 2.3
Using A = -0.20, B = -0.40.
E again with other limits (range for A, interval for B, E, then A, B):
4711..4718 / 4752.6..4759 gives -1.3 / 1.40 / -0.40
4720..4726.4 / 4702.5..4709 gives -1.3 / -0.50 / 0.50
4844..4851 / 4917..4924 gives 0.6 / -0.70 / -0.30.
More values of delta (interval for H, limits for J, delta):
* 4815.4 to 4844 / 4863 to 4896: 664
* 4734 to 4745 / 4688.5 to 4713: 240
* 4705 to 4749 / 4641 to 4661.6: 1023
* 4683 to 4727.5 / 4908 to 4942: 1008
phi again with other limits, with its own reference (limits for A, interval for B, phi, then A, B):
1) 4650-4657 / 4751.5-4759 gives 0.0009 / 0.00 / -0.03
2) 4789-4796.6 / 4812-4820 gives 0.0001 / -0.11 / -0.10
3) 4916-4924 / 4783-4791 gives 0.0010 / -0.03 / -0.06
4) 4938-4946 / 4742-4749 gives 0.0000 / -0.05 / -0.05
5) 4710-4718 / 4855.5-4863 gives 0.0130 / -0.05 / 0.07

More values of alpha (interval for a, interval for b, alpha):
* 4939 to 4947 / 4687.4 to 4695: 6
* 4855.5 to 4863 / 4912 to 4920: 11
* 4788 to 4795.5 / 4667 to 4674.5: 7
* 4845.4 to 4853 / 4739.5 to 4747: 1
